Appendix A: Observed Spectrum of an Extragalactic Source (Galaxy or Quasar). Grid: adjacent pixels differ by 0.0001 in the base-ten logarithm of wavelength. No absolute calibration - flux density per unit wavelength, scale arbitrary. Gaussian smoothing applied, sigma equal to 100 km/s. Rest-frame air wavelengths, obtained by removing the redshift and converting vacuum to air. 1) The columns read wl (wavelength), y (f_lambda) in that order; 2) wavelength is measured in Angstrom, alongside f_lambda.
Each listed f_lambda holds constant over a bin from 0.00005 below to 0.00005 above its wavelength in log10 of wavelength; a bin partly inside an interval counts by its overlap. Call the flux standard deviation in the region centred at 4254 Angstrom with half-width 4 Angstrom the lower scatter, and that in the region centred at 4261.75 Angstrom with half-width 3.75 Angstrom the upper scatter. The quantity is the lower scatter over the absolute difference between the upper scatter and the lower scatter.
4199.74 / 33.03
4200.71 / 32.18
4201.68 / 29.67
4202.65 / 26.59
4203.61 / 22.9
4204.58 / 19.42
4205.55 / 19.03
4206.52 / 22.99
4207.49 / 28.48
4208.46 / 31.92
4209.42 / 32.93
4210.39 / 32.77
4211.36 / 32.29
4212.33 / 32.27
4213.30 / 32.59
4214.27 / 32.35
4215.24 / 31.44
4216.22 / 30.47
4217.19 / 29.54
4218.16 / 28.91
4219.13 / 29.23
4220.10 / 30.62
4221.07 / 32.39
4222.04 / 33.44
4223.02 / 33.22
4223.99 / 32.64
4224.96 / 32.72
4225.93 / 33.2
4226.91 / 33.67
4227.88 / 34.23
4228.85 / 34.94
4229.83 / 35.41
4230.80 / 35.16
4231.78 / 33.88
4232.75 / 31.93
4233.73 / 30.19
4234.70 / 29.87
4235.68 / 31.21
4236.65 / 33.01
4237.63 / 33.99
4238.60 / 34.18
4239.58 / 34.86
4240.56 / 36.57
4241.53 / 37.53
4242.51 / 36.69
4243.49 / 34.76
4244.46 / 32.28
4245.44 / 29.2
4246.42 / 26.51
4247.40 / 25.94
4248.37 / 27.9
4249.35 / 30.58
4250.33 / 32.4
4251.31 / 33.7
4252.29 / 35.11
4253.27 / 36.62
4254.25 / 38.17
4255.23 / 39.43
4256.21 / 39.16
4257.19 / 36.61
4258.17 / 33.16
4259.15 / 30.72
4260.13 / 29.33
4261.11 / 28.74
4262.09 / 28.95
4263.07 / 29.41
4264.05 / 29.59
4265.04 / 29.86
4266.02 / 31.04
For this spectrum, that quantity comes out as 2.3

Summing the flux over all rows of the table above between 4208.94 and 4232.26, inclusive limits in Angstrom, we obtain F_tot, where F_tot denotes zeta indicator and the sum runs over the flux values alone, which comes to 780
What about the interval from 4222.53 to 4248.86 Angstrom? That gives 886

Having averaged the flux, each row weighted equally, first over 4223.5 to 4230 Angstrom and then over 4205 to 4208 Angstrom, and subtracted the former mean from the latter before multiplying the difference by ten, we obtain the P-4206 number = -103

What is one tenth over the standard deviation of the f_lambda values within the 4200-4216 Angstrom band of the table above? 0.02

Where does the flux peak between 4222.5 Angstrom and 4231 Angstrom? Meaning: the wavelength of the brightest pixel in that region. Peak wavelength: 4229.83 Angstrom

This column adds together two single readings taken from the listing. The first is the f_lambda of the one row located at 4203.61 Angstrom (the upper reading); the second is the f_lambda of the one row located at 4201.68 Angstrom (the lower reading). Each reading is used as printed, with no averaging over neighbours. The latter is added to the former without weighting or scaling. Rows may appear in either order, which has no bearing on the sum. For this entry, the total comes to 53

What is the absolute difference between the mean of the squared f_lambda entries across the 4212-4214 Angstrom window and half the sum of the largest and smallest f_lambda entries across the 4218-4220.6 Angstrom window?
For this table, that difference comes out 1022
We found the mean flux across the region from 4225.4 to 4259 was 33.6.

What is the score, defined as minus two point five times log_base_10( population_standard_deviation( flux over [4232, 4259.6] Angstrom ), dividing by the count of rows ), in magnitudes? -1.38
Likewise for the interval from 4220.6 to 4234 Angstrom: -0.32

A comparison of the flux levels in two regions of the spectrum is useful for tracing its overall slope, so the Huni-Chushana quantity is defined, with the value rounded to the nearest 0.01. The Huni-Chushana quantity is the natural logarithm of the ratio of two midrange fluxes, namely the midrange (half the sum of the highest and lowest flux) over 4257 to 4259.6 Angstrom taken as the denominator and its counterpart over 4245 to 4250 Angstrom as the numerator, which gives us -0.18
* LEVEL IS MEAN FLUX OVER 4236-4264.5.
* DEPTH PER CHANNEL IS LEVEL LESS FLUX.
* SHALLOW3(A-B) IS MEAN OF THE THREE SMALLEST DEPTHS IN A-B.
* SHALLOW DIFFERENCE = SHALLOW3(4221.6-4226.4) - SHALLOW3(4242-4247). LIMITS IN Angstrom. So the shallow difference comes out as 1.3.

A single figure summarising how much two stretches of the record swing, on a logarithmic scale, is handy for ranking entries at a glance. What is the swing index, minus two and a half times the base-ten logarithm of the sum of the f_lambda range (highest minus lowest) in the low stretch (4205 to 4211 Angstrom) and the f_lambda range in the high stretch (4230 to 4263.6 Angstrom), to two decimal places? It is -3.59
